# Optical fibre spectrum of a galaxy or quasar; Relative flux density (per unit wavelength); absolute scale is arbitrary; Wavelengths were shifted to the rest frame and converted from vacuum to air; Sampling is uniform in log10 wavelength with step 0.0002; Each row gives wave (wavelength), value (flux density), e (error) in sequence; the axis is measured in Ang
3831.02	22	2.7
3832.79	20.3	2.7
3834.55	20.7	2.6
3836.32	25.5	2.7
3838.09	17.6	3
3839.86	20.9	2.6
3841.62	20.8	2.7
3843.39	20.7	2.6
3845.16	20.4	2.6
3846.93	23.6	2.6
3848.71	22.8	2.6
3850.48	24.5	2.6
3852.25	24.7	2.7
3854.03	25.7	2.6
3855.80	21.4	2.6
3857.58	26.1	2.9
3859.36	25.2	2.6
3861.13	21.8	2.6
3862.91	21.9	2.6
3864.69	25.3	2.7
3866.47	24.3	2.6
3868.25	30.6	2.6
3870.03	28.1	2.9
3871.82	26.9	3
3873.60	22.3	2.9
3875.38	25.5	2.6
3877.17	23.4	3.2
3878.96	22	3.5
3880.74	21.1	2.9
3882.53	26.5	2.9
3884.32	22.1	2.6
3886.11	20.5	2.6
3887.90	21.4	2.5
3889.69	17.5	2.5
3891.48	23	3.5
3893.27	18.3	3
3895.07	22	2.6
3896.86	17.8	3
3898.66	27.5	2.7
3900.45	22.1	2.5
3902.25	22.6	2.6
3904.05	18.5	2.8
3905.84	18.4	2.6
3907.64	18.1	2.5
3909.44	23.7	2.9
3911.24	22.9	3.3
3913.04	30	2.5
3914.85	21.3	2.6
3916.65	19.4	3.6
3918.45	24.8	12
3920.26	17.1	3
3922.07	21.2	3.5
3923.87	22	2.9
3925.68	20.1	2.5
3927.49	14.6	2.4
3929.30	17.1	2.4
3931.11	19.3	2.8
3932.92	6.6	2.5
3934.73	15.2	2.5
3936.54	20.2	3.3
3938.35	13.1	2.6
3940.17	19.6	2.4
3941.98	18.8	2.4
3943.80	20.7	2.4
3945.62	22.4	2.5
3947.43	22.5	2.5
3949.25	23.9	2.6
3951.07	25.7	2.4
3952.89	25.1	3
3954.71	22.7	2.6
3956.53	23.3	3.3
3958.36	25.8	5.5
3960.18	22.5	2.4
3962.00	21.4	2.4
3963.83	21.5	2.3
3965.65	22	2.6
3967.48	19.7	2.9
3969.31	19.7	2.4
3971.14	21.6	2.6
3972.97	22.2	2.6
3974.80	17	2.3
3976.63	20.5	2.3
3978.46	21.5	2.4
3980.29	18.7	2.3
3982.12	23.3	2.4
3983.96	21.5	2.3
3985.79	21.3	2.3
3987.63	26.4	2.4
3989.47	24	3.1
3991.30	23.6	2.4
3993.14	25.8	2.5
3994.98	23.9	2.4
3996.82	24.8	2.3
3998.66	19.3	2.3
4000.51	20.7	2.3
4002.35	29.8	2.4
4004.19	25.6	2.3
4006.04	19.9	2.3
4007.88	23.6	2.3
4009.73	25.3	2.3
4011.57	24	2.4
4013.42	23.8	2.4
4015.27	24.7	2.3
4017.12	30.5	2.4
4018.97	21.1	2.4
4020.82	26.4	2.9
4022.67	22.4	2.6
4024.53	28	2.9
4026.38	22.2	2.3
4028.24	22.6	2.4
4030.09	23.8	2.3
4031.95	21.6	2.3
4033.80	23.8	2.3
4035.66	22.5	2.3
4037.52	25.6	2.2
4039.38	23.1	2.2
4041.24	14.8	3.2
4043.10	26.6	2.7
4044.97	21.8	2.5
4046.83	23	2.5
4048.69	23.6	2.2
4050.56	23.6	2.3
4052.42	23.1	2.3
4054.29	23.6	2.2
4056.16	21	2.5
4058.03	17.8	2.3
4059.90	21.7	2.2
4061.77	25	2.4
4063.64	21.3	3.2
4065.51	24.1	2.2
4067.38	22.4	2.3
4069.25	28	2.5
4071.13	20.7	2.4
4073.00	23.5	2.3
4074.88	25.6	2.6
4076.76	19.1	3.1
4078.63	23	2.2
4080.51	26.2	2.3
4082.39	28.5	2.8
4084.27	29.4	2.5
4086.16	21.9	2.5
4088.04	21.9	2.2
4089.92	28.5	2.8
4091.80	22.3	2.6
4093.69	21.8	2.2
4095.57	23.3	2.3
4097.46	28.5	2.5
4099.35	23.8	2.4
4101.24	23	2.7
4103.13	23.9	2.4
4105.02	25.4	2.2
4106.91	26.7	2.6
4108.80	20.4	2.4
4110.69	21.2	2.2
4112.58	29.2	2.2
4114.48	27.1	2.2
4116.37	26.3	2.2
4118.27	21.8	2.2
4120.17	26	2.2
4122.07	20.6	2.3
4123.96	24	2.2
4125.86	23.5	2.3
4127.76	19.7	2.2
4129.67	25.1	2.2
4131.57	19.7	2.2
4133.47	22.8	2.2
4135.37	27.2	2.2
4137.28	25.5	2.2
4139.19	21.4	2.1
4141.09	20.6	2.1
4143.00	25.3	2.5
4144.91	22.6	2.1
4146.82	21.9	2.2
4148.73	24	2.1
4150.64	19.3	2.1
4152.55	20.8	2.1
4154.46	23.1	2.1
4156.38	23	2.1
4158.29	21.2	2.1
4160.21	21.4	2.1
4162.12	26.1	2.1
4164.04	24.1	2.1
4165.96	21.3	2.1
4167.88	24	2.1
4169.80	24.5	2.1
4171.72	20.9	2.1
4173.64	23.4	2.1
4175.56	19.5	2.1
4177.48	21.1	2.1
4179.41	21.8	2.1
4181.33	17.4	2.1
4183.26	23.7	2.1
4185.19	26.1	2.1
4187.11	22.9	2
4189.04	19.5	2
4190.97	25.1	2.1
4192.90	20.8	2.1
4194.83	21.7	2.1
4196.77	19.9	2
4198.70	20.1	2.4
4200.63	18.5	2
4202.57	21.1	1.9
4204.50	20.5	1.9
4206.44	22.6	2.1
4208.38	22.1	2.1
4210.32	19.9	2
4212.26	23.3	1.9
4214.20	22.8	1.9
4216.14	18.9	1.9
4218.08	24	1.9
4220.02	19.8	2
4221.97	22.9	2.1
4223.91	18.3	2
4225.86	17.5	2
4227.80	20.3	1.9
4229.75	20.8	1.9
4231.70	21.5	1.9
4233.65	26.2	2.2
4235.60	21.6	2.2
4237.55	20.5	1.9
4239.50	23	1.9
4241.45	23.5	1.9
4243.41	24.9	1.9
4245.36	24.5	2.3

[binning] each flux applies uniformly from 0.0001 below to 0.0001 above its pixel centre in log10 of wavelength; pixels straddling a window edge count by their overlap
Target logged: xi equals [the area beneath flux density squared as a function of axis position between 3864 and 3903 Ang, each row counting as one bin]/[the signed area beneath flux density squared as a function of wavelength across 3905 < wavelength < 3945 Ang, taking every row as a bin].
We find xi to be 1.4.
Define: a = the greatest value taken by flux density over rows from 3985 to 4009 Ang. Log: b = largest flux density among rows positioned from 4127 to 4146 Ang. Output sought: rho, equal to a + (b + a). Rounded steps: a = 29.8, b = 27.2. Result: 87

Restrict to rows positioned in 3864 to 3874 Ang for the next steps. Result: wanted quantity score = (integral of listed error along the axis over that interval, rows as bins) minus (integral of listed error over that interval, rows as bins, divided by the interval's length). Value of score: 25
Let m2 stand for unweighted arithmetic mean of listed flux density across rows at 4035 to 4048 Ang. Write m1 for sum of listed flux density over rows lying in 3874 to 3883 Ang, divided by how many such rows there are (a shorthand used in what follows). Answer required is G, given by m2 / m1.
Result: 0.95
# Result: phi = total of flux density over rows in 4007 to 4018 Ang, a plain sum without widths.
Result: 152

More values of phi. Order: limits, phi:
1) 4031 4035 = 45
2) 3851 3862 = 145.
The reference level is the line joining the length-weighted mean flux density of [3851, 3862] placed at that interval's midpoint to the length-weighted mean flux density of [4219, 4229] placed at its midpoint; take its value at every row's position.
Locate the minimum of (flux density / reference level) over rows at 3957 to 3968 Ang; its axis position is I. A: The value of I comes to 3967.48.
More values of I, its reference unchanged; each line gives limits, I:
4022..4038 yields 4031.95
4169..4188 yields 4181.33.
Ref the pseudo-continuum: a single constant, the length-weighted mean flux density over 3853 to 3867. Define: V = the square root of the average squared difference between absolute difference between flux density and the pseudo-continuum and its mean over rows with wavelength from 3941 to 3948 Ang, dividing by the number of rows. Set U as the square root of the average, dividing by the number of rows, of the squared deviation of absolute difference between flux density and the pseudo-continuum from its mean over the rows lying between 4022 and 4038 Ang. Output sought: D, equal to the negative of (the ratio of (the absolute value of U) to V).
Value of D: -0.7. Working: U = 1.10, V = 1.51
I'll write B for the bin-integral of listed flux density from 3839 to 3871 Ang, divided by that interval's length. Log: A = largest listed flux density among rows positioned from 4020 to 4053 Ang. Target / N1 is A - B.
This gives 4.2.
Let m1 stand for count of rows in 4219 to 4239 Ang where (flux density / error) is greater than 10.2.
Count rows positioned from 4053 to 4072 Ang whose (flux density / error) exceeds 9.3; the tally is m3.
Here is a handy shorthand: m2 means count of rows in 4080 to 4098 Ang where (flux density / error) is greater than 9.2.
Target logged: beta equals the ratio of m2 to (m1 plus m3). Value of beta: 0.67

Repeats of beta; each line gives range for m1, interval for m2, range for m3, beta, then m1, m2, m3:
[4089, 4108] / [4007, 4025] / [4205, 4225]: 0.58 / 3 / 7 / 9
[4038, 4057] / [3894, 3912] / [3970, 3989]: 0.14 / 4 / 1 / 3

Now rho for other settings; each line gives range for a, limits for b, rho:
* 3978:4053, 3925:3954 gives 87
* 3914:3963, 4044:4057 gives 75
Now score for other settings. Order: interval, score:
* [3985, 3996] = 25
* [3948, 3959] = 32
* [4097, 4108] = 25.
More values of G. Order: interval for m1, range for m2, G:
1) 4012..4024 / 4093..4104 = 0.97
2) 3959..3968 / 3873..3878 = 1.11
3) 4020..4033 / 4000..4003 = 1.06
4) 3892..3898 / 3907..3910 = 1.08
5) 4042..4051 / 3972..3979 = 0.86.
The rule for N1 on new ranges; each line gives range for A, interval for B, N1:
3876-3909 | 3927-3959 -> 7.7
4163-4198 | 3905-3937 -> 6.6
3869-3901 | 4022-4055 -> 5.0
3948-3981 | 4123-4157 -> 3.1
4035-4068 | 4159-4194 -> 4.2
